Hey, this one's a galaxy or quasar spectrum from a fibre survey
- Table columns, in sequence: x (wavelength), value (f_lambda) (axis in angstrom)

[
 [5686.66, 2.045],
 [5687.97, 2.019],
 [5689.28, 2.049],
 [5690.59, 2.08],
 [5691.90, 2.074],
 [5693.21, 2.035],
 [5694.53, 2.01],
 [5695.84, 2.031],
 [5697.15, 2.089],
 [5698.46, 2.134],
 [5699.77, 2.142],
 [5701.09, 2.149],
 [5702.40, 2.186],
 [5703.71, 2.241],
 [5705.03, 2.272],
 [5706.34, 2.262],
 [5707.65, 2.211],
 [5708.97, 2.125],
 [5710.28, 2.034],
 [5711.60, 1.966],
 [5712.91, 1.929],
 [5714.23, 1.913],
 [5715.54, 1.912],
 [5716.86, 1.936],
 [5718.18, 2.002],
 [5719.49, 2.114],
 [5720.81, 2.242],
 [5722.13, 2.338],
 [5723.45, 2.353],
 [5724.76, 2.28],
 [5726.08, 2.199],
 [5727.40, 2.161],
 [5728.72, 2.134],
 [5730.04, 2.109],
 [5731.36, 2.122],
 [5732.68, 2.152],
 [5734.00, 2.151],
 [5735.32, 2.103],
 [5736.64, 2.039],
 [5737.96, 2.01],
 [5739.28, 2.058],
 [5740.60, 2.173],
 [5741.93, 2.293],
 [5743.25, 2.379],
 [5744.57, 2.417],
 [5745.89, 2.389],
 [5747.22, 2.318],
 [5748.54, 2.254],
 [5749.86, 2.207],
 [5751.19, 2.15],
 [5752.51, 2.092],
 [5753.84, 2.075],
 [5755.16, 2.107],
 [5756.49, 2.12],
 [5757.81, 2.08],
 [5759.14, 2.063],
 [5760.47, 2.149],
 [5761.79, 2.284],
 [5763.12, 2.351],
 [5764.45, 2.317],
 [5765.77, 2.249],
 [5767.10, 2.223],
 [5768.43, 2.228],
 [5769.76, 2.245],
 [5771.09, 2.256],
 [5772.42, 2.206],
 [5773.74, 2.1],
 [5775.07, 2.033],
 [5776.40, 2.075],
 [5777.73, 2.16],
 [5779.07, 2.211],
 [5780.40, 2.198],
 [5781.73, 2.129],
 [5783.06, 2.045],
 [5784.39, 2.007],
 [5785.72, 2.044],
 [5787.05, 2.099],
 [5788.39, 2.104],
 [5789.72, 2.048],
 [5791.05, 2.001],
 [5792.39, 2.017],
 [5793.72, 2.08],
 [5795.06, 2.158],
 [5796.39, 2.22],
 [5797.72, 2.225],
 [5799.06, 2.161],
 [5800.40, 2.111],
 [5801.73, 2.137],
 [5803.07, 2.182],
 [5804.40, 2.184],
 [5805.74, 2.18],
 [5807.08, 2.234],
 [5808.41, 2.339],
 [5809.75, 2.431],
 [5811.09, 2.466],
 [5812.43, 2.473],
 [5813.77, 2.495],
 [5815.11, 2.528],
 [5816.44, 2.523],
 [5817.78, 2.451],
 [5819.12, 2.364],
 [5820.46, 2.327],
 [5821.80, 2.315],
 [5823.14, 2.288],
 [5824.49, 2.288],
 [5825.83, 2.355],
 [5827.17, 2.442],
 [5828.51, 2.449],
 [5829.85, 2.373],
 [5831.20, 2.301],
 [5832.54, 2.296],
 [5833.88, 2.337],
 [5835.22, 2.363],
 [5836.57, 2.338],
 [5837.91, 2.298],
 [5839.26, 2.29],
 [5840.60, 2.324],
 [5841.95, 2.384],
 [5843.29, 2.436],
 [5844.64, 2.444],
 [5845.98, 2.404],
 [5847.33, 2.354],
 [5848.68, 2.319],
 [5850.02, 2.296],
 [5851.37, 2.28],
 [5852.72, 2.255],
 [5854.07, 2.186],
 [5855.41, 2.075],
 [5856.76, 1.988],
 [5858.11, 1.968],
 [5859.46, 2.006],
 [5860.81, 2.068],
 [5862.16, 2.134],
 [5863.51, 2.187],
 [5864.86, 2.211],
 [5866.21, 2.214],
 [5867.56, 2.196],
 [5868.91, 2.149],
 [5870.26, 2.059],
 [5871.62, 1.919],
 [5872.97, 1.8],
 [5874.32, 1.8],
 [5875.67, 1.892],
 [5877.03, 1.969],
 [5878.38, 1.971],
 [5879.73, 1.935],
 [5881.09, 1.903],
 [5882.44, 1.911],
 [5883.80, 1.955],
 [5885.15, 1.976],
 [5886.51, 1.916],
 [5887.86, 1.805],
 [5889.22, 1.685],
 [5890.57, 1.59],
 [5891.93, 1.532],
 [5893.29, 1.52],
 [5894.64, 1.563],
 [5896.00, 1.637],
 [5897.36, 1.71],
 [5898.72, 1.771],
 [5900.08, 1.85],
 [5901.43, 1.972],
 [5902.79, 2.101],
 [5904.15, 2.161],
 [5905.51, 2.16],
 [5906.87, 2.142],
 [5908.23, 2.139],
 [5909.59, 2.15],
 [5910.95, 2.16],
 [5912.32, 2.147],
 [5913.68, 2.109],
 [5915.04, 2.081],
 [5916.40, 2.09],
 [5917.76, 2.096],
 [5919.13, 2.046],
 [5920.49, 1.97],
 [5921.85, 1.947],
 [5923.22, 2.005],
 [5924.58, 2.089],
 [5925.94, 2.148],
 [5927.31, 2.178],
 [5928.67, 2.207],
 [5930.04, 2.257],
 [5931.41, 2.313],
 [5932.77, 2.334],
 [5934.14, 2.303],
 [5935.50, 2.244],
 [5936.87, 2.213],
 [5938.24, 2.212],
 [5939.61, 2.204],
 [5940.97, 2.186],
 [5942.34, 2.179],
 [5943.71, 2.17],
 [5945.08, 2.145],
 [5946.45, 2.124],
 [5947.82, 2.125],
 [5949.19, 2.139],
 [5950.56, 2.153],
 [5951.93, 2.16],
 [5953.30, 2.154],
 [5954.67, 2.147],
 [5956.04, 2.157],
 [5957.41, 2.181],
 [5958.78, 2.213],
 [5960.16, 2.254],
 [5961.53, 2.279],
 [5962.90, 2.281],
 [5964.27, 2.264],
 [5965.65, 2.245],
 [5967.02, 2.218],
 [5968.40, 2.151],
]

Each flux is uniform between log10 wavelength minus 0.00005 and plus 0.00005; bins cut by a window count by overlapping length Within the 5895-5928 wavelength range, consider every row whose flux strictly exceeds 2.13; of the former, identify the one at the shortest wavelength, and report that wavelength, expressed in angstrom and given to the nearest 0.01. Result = 5904.15 angstrom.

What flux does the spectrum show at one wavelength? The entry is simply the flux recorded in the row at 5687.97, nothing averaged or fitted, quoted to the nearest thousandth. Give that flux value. 2.019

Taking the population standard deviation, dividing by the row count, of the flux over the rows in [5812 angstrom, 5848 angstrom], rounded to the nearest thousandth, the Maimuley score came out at 0.074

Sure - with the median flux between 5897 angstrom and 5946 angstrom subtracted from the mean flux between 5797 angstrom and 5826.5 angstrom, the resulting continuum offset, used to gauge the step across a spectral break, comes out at 0.17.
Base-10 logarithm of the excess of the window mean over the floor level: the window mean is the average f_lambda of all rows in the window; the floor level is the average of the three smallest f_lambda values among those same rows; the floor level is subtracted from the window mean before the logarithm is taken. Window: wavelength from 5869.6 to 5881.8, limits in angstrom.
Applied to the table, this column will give -1.07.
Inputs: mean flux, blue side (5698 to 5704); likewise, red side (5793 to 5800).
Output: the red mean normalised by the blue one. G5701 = 1.00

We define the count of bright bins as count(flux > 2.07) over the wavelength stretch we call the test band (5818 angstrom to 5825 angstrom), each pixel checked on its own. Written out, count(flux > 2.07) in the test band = 5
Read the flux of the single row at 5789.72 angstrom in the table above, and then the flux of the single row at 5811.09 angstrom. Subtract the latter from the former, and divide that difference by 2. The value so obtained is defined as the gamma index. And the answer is -0.21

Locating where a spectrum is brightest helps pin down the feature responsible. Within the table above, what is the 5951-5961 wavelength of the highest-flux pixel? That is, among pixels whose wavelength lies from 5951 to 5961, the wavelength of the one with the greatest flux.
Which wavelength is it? 5960.16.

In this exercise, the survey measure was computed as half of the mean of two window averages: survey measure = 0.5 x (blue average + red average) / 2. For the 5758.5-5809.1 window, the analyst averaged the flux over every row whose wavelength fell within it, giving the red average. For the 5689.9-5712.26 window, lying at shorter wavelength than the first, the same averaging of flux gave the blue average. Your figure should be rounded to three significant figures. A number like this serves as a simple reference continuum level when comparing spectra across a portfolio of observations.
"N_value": 1.07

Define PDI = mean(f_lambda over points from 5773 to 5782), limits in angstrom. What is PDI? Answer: 2.13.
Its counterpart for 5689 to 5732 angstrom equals 2.12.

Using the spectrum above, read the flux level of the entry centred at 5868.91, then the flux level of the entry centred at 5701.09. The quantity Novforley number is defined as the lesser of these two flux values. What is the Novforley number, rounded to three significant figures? 2.15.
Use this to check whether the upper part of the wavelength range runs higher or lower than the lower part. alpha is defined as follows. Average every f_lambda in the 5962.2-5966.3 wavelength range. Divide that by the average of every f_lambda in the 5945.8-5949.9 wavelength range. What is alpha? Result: 1.06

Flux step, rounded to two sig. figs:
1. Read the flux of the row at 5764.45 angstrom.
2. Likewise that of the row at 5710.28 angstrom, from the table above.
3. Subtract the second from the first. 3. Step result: 0.28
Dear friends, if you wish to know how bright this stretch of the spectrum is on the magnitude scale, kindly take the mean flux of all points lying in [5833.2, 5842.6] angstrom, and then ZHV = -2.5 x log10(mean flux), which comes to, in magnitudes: -0.92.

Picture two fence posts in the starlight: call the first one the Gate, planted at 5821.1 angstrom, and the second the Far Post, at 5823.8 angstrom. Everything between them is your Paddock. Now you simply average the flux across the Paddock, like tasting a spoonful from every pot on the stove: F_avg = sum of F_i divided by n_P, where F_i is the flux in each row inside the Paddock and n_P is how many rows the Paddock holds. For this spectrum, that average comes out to 2.30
